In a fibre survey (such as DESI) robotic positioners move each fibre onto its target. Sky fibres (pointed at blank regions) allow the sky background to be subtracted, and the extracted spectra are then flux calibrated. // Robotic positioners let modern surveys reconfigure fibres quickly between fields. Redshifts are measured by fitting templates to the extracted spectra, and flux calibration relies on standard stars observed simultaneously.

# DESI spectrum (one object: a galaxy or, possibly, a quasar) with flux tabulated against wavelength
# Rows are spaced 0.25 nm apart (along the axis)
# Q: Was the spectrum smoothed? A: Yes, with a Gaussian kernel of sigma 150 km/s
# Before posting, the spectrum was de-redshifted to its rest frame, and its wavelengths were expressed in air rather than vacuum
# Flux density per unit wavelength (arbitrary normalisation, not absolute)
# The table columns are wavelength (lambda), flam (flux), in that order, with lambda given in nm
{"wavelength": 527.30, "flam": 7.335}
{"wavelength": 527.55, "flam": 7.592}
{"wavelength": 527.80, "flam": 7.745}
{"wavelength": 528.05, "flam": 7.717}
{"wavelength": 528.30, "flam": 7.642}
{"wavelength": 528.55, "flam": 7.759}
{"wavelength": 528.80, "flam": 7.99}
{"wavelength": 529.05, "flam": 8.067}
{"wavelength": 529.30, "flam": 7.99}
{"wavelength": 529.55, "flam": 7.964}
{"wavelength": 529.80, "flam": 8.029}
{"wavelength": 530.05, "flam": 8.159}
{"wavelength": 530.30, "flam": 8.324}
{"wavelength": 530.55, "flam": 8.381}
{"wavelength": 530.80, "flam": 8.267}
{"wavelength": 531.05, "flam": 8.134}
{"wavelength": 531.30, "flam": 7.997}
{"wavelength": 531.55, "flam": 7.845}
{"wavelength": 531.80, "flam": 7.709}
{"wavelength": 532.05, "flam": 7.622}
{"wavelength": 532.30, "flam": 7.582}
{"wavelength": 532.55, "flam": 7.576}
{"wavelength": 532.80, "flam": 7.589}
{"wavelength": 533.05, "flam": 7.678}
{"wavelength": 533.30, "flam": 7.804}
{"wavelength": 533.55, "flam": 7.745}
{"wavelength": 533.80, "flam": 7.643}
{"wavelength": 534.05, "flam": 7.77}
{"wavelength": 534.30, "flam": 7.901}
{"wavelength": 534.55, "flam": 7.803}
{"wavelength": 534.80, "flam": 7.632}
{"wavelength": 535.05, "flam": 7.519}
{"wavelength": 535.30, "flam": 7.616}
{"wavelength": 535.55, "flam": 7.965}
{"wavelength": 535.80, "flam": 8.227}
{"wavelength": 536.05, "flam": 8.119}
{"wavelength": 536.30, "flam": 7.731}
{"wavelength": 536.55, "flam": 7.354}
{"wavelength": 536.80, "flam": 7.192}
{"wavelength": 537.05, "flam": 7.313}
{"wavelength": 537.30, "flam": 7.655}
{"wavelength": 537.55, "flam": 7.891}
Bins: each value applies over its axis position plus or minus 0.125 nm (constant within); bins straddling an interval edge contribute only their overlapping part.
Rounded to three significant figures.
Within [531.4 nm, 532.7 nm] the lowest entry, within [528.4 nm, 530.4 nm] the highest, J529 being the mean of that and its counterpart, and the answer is 7.95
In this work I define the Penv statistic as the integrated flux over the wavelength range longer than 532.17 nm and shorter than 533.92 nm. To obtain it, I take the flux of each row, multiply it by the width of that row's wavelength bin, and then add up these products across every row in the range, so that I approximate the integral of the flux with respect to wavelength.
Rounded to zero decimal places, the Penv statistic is 13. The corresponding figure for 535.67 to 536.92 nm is 10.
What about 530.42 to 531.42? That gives 8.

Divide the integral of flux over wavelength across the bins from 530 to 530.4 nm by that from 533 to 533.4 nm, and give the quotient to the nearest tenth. 1.1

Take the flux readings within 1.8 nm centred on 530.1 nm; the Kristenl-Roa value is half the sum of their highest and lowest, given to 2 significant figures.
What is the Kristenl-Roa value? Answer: 8.2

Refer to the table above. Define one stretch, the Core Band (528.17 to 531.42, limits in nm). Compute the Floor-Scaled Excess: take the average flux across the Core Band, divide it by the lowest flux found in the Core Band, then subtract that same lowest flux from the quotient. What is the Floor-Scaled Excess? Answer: -6.59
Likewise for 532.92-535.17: -6.49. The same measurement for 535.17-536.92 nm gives -6.12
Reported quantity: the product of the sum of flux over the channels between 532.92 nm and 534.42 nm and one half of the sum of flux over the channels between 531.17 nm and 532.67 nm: 1078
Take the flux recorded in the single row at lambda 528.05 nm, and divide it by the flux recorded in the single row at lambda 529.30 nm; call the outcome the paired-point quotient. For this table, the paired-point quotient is 0.966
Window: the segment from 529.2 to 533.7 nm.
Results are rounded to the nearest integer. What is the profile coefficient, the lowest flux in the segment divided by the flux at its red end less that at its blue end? -31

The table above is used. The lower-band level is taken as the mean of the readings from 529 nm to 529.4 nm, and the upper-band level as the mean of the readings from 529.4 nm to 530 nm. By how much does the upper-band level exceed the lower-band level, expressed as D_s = 0.0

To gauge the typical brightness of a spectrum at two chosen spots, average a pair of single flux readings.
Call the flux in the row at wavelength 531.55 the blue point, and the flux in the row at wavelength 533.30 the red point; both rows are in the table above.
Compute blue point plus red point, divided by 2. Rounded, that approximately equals 7.82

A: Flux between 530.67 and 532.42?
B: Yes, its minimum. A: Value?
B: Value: 7.582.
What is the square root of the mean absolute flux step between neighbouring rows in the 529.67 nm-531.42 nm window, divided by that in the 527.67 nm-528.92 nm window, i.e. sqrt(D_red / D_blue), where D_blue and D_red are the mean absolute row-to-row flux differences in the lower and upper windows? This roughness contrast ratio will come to 1.04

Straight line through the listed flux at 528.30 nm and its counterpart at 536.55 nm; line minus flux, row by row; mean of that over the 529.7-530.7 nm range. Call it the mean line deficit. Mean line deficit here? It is -0.65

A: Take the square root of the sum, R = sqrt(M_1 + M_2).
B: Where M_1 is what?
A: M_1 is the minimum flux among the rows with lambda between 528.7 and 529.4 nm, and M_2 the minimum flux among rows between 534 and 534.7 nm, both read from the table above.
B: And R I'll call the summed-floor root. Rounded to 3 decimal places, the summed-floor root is 3.970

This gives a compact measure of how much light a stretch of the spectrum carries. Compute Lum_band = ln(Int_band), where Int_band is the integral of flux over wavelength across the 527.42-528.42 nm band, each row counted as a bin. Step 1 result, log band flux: 2.04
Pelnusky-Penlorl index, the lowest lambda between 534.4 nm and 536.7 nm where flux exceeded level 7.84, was 535.55 nm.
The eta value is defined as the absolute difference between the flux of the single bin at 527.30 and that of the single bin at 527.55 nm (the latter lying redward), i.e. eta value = 0.26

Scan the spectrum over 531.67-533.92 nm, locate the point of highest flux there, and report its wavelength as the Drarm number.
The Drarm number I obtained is 533.30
